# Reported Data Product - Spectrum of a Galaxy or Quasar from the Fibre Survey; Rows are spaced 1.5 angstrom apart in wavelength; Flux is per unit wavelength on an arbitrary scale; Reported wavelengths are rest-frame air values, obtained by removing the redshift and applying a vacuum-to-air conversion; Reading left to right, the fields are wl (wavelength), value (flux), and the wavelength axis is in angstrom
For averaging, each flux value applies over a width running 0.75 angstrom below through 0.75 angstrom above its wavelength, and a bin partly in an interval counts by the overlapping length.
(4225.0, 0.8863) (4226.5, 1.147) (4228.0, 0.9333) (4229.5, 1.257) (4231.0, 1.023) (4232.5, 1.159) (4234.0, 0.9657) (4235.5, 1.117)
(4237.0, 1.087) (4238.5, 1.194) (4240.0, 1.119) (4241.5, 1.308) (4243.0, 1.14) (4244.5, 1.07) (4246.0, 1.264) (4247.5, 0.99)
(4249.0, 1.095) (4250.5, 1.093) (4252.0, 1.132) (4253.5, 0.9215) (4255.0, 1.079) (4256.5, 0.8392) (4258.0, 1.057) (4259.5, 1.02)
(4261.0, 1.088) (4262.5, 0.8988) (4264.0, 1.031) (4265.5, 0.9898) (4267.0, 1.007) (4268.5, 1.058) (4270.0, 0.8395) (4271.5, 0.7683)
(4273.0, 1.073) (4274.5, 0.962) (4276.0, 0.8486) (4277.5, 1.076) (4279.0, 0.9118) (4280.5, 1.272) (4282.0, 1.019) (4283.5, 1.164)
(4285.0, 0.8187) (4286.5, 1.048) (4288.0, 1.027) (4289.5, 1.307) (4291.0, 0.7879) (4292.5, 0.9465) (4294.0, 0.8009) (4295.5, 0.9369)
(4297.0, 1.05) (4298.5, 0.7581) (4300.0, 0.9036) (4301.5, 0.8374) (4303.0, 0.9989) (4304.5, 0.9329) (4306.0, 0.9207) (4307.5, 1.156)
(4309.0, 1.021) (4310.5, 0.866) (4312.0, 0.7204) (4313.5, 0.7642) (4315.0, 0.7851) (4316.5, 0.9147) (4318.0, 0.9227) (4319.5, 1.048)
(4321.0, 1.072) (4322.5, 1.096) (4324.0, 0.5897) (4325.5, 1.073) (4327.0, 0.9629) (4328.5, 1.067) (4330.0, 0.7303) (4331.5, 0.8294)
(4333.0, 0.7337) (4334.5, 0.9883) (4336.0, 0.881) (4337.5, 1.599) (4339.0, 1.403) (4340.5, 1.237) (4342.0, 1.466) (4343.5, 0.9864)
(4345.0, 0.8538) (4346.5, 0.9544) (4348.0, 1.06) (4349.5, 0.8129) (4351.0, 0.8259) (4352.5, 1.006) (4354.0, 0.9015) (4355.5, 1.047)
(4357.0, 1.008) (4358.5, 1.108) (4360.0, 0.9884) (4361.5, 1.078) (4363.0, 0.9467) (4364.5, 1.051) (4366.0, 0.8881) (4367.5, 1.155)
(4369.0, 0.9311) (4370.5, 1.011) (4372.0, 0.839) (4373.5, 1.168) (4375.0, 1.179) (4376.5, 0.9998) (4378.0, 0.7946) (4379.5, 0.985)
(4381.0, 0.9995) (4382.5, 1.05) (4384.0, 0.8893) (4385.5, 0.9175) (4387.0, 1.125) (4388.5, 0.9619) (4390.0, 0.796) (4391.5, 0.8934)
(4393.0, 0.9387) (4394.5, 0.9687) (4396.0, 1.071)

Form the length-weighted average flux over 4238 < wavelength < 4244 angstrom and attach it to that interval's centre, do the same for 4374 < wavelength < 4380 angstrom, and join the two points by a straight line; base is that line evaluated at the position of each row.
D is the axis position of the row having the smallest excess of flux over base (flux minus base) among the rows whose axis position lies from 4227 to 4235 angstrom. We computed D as 4228.0 angstrom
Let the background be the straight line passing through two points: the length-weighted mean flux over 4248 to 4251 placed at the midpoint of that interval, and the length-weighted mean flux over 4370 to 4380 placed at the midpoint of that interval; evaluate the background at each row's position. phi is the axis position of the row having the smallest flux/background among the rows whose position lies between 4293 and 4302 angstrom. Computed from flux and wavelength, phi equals 4298.5 angstrom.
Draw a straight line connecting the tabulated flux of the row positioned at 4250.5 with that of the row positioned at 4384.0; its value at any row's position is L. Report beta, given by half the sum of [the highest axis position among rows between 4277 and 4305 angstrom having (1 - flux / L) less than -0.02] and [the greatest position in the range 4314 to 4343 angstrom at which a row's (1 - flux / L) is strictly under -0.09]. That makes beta 4319.5 angstrom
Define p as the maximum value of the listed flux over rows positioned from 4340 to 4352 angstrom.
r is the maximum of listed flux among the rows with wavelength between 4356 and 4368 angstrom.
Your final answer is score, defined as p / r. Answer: 1.27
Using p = 1.466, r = 1.155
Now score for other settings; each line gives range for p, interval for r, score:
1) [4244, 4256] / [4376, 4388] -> 1.12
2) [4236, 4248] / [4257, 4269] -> 1.20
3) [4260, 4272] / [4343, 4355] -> 1.03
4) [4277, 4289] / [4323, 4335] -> 1.19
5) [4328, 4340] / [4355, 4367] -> 1.44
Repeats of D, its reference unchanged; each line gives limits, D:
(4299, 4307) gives 4301.5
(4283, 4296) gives 4291.0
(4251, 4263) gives 4256.5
